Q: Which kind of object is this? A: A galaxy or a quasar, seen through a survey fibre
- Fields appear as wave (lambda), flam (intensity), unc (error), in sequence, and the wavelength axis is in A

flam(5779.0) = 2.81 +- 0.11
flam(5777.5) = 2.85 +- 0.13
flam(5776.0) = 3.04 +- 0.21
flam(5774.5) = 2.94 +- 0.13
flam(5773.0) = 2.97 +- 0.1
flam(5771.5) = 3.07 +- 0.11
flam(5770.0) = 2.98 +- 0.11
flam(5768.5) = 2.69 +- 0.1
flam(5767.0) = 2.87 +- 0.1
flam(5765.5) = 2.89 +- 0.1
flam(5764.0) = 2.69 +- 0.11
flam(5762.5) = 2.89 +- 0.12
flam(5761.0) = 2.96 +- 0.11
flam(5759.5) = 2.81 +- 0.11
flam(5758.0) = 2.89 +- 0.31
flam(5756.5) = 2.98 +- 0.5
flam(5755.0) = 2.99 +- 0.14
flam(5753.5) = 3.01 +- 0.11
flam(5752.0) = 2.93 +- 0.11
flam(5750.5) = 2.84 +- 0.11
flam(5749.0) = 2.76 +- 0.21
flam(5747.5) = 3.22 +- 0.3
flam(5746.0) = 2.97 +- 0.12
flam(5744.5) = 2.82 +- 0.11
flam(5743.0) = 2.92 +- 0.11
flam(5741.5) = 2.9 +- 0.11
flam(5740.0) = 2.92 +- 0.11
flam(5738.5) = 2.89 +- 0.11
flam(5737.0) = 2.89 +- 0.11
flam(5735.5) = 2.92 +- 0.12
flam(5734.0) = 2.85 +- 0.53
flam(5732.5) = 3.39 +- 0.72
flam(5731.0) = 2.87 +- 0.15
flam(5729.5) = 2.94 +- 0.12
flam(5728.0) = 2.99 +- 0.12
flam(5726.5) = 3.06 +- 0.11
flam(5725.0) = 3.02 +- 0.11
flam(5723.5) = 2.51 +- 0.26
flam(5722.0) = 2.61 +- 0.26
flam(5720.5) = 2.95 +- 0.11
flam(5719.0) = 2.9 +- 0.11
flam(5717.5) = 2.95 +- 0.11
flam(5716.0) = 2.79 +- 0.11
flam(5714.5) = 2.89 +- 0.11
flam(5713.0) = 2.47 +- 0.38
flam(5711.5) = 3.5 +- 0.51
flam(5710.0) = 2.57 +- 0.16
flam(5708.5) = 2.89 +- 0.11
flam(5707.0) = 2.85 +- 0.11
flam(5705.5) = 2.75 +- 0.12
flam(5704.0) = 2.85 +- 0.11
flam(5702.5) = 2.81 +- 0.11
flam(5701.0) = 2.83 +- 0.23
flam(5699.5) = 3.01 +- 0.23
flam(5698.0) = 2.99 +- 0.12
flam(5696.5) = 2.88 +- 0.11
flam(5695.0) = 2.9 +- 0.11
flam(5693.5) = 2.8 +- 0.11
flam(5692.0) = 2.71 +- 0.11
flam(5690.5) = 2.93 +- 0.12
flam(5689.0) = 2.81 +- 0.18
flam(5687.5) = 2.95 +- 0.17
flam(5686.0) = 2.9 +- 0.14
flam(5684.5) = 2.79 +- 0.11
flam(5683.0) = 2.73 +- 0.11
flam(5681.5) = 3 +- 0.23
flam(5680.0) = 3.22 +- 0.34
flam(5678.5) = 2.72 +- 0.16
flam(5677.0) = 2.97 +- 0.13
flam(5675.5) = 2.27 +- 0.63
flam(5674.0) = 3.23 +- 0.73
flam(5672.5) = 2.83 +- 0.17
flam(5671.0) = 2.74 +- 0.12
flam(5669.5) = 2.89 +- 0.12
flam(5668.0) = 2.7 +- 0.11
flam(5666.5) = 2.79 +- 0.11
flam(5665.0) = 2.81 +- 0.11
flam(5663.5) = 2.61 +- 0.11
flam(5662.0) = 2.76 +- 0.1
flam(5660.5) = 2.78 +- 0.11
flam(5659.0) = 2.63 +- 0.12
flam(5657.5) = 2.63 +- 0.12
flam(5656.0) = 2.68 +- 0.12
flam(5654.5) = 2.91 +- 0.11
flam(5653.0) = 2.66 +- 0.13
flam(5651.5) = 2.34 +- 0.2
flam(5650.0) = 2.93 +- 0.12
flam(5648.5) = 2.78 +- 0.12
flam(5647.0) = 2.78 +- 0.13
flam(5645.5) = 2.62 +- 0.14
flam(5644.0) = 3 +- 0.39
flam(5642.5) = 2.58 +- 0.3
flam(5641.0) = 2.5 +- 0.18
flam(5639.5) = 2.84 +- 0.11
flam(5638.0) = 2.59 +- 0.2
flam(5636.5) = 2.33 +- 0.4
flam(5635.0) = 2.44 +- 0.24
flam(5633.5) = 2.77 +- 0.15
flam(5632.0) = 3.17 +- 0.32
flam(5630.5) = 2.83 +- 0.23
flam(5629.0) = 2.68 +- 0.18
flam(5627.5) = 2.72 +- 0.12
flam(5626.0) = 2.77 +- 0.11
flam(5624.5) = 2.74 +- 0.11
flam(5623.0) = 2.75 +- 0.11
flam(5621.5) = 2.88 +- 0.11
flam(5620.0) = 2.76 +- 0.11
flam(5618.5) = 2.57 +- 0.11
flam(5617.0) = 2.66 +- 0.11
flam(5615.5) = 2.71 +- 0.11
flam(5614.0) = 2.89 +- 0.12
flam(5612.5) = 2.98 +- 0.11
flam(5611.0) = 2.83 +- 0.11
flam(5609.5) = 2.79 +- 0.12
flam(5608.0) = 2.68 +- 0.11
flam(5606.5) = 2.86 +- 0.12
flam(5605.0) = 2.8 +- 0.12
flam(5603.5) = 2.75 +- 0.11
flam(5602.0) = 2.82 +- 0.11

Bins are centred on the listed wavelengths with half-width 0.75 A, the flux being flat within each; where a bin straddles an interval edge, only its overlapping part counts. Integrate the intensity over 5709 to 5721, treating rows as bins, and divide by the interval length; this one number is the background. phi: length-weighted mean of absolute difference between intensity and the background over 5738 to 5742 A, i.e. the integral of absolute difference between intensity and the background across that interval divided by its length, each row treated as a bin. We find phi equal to 0.03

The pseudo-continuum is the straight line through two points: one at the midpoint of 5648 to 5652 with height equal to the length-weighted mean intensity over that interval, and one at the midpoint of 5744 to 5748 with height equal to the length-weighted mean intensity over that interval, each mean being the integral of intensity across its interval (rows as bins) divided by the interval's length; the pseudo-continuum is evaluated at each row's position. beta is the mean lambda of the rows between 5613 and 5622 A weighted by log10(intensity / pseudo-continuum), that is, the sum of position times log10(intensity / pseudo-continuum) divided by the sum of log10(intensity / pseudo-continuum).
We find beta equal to 5617.6 A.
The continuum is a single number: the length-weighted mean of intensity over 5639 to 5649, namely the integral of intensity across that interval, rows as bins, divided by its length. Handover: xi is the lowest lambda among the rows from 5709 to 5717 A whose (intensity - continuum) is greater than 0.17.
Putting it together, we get 5711.5 A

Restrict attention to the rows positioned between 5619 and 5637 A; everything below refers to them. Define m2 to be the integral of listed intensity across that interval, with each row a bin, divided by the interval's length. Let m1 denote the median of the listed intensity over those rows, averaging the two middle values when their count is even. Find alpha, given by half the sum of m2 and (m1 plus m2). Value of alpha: 4.12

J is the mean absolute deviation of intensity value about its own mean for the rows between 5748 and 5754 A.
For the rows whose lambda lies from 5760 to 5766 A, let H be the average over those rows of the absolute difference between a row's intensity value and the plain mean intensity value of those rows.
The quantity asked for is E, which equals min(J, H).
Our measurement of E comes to 0.08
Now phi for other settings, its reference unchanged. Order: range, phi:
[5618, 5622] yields 0.14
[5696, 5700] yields 0.09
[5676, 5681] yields 0.21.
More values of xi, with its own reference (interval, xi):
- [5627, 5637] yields 5632.0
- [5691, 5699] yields 5695.0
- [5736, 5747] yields 5740.0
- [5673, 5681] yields 5674.0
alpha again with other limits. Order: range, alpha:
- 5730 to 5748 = 4.41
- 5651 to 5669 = 4.04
